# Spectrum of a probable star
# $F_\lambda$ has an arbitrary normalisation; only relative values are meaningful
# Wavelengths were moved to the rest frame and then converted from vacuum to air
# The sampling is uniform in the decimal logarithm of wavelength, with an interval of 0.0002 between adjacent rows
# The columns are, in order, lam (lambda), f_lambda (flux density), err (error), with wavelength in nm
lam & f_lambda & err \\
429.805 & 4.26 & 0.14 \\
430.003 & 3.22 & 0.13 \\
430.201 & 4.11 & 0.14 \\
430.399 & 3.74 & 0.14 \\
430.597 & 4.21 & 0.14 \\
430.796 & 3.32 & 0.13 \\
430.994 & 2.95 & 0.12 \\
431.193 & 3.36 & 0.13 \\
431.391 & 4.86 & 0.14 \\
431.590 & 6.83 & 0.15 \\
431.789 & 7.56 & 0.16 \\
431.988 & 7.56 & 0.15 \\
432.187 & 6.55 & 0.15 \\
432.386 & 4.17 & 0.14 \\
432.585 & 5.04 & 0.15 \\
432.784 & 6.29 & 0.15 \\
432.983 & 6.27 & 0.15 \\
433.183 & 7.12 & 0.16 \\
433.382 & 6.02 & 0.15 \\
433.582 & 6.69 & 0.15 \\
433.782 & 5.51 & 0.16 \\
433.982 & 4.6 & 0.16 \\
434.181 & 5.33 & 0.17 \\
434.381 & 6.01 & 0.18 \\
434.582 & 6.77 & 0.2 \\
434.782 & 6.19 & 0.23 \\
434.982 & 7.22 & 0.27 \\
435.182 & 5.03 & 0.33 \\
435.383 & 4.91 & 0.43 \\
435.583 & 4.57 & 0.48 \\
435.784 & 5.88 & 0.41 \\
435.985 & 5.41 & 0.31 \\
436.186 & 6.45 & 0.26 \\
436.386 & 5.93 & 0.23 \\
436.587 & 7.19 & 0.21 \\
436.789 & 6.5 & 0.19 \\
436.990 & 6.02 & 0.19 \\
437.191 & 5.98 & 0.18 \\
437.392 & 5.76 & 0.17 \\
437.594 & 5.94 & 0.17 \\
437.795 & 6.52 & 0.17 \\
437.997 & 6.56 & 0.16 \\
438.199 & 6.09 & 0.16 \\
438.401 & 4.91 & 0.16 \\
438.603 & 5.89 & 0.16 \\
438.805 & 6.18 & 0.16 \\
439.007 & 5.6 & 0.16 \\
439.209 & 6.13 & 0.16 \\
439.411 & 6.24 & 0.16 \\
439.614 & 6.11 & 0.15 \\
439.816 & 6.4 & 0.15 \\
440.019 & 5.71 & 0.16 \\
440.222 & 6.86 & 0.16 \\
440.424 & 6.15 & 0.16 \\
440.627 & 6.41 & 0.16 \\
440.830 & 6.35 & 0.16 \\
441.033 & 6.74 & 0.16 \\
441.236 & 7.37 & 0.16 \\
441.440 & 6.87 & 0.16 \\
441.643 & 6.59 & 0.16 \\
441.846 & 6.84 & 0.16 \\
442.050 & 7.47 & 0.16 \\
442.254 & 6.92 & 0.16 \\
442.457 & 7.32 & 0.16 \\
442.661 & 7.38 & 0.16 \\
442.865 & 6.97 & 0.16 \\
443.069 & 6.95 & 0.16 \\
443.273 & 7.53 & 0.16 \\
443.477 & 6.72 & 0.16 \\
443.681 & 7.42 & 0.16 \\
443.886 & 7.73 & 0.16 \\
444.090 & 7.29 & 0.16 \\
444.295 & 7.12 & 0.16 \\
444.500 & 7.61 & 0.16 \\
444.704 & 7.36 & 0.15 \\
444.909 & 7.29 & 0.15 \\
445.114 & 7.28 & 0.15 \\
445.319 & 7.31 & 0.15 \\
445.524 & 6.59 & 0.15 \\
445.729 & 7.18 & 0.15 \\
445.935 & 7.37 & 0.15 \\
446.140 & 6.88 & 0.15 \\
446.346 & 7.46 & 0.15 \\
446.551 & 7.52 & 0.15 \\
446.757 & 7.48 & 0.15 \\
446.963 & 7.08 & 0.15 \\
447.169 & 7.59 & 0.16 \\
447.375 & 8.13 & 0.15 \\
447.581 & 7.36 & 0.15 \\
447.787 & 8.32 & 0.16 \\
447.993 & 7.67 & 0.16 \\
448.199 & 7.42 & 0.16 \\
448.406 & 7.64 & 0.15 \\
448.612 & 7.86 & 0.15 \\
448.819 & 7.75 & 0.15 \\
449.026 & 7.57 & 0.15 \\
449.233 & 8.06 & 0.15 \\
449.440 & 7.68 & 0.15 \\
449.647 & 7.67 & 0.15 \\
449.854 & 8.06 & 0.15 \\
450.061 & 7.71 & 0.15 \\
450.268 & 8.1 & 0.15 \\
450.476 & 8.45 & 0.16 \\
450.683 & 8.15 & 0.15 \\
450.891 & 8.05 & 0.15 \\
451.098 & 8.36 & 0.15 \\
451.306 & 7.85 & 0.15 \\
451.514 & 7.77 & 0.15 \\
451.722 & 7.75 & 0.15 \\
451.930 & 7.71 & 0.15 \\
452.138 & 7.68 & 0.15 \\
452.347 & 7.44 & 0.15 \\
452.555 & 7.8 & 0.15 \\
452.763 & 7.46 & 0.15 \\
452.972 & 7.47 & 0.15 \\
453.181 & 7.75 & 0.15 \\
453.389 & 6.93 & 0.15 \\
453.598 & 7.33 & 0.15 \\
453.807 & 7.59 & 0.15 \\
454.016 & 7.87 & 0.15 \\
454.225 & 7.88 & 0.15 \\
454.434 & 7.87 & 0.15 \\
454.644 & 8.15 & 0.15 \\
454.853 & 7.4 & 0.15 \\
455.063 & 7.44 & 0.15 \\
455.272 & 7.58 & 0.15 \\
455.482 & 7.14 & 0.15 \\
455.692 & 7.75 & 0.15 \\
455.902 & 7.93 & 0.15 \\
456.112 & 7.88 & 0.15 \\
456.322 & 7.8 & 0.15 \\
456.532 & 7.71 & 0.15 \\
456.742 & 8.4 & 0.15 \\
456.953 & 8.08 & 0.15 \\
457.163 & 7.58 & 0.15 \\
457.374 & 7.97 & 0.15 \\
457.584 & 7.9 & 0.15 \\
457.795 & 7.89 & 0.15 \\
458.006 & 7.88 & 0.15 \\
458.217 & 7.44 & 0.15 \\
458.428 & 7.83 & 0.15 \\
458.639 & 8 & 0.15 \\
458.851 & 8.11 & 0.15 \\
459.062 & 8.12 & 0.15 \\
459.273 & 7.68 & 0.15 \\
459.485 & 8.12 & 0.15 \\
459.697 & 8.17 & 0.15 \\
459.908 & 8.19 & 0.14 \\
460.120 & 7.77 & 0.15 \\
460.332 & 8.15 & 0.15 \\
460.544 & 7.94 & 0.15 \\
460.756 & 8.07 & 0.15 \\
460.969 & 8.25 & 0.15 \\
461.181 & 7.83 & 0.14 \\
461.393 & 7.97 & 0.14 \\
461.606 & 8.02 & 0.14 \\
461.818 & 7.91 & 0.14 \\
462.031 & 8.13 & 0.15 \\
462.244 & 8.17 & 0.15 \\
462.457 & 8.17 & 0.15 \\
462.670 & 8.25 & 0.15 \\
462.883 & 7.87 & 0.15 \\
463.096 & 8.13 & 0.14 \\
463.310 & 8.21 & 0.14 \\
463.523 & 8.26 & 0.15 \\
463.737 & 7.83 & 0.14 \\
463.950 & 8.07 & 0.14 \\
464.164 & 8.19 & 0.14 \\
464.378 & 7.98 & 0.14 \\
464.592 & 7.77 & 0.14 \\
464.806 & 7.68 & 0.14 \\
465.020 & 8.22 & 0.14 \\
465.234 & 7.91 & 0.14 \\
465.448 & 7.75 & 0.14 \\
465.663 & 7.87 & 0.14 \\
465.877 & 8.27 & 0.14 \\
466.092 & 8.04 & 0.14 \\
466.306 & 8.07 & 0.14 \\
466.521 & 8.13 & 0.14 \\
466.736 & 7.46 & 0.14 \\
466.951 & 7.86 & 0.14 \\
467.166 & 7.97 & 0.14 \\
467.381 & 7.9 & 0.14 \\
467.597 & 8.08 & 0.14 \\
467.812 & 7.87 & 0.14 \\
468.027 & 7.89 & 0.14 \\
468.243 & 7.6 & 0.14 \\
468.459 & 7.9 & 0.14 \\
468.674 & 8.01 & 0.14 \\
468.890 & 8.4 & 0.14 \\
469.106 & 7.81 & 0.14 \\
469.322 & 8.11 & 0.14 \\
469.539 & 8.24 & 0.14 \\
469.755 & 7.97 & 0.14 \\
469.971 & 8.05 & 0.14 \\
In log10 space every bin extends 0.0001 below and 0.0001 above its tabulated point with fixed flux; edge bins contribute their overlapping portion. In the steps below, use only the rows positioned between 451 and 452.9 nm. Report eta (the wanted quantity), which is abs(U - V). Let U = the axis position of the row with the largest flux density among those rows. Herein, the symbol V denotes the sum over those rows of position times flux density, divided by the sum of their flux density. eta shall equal 0.82 nm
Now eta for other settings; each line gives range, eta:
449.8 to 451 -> 0.10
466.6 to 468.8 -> 0.11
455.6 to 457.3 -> 0.31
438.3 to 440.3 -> 0.88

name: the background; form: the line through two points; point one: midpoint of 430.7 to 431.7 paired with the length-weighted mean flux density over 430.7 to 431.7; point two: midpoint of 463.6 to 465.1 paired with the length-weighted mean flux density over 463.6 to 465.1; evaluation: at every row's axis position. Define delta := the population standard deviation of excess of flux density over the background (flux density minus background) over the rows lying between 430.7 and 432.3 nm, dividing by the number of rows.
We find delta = 1.81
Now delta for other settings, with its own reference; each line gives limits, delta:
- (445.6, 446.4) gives 0.22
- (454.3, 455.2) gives 0.33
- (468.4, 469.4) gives 0.20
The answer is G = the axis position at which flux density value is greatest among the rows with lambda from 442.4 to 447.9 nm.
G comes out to 447.787 nm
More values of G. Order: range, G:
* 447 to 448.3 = 447.787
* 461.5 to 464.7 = 463.523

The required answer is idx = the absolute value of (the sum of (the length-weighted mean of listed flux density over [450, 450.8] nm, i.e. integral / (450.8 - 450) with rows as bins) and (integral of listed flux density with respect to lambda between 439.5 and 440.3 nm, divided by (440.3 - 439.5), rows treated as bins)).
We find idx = 14.4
